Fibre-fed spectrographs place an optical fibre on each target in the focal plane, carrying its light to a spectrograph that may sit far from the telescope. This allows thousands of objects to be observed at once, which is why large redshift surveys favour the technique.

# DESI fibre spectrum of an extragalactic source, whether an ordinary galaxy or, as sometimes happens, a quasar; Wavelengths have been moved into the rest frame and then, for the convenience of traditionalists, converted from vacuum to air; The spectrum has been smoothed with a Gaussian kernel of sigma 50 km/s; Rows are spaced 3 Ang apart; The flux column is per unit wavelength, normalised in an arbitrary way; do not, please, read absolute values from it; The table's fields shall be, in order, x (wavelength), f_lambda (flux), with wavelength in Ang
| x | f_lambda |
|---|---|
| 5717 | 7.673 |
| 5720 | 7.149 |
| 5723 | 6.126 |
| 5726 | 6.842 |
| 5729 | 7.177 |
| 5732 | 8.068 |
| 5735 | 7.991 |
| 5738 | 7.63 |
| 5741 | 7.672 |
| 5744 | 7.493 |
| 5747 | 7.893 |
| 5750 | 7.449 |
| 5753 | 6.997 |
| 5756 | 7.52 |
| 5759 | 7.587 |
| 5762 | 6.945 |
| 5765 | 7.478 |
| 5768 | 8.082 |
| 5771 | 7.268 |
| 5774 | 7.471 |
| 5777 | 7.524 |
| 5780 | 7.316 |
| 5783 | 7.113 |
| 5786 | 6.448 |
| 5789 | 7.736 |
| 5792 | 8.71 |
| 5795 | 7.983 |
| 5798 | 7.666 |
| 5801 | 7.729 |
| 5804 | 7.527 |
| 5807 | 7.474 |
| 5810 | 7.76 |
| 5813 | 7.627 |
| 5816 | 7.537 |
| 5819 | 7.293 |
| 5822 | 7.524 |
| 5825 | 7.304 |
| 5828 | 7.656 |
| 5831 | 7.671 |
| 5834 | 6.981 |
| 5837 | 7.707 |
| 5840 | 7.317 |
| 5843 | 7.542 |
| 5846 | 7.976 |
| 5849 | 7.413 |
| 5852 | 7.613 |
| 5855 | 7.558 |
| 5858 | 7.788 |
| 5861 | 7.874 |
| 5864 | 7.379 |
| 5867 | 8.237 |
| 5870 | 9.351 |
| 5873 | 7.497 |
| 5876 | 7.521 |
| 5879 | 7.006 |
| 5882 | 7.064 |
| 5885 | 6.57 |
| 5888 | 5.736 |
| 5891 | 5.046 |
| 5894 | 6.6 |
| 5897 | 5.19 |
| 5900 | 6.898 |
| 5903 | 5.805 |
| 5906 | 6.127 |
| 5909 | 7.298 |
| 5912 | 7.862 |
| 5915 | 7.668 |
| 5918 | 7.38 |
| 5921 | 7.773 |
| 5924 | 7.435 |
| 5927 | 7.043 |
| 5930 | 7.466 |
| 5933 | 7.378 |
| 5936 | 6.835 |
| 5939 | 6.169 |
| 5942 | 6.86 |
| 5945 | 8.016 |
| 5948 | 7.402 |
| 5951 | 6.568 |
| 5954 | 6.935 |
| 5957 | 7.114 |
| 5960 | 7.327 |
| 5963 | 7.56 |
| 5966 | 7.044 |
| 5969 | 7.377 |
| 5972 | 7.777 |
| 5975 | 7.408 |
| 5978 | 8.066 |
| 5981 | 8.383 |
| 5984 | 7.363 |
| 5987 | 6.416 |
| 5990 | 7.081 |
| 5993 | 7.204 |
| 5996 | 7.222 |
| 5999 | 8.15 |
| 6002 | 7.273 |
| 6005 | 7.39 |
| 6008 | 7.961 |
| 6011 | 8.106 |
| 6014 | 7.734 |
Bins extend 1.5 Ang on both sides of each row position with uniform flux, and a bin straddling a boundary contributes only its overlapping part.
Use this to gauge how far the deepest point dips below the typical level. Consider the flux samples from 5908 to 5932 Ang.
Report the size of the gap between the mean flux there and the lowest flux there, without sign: 0.4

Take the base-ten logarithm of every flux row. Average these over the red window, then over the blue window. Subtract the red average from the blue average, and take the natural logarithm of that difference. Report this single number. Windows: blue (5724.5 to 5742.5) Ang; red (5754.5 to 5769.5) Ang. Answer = -6.1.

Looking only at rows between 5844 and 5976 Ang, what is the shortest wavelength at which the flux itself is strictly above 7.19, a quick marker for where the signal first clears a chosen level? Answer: 5846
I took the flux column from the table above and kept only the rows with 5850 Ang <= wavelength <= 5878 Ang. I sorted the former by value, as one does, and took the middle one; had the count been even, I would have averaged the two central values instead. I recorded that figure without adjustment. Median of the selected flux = 7.61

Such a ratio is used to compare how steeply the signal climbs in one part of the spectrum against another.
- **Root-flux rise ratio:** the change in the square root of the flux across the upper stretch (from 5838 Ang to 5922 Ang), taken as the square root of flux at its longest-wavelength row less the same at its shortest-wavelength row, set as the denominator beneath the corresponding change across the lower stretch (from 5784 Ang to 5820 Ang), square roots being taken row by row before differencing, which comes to 1.9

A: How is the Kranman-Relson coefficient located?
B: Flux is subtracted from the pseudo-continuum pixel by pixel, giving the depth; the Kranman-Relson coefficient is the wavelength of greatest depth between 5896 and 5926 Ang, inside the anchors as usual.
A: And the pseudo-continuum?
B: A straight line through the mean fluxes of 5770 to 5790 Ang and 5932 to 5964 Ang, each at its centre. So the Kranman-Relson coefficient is 5897 Ang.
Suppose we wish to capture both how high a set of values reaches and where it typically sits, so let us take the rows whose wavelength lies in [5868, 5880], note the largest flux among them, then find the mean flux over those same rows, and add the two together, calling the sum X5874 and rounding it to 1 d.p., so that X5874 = 17.2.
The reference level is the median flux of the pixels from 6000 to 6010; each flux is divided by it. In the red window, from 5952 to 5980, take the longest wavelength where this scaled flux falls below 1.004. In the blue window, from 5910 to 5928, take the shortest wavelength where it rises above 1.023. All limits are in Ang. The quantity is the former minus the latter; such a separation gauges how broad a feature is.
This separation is 63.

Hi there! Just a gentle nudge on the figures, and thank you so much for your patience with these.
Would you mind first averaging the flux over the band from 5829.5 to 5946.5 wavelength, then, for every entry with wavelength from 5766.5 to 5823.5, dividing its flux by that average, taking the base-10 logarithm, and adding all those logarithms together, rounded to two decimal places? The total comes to 0.40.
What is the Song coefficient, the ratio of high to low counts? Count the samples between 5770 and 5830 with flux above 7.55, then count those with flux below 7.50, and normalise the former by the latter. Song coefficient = 1.0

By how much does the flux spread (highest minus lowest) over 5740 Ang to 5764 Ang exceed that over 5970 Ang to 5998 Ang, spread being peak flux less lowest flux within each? -1.0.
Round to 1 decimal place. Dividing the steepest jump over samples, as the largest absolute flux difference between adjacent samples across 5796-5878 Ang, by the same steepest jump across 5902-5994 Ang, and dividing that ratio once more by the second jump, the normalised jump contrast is 1.4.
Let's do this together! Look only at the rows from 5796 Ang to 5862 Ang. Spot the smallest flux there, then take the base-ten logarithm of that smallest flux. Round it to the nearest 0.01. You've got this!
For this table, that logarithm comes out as 0.84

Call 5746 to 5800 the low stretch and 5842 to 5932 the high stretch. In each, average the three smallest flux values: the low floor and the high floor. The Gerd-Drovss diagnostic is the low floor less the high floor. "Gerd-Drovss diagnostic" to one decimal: 1.5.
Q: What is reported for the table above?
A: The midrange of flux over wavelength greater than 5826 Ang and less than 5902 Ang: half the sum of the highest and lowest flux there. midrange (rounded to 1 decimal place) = 7.2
